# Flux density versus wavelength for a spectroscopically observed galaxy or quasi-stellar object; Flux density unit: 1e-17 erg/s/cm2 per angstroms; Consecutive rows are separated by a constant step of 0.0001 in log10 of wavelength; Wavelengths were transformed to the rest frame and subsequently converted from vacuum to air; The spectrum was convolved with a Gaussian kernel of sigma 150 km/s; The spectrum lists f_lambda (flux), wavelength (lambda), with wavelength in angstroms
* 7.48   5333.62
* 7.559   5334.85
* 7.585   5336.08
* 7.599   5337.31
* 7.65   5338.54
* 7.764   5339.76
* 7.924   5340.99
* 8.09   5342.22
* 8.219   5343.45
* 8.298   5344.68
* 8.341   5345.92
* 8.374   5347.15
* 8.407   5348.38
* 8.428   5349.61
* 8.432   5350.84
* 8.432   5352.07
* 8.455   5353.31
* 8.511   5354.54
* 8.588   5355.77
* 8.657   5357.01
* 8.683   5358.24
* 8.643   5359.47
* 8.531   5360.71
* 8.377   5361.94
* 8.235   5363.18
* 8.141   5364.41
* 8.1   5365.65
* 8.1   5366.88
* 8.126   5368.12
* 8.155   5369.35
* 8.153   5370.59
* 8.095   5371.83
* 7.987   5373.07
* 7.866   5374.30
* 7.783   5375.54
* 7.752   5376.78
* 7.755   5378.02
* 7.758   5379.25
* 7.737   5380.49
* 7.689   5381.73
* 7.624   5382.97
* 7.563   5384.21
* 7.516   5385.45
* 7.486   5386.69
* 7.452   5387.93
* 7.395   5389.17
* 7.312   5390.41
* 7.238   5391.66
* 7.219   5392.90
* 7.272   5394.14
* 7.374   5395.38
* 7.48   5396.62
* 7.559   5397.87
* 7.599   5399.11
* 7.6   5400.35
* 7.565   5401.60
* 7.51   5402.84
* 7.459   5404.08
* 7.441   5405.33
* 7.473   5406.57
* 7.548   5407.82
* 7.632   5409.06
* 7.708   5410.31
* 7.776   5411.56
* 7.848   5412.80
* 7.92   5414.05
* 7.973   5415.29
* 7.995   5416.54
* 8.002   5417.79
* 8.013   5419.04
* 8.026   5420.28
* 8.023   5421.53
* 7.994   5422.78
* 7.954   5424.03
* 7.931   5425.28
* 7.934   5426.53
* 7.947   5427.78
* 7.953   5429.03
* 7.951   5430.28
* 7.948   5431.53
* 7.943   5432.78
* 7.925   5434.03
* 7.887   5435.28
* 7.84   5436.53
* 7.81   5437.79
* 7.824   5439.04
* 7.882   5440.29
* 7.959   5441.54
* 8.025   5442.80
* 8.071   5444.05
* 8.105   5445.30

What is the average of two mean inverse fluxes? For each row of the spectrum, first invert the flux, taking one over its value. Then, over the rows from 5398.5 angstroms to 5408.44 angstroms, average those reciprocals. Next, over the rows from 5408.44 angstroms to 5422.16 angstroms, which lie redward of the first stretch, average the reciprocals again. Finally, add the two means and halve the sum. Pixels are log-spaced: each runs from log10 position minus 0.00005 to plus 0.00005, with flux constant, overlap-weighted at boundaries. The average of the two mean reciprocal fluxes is 0.130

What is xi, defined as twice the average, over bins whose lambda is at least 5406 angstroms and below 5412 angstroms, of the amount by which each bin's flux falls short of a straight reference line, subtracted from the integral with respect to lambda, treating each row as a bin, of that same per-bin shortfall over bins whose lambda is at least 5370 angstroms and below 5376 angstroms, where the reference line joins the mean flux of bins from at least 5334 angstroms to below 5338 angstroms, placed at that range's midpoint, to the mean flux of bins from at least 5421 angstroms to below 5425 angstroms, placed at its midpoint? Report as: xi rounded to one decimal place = -2.0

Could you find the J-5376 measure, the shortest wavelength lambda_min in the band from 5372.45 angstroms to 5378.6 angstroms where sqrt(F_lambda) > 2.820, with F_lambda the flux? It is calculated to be 5373.07 angstroms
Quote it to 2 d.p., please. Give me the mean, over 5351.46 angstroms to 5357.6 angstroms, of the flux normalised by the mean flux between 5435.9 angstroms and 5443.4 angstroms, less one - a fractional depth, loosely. 0.08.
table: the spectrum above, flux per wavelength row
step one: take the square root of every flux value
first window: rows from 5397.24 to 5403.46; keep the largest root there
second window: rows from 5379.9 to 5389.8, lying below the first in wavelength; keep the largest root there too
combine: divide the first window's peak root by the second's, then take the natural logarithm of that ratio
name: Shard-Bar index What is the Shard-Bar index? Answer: -0.009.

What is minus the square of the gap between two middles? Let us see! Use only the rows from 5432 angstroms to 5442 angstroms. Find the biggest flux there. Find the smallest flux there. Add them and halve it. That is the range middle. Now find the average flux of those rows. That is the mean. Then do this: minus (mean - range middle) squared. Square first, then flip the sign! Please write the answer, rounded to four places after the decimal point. 0.0000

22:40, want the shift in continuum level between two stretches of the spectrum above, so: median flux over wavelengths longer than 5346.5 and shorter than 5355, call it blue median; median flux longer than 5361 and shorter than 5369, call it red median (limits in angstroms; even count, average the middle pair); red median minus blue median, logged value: -0.3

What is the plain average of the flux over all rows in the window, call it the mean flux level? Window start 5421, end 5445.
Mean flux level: 7.9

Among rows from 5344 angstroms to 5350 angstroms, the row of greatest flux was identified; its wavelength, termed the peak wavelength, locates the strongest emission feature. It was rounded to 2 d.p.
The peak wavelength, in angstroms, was 5349.61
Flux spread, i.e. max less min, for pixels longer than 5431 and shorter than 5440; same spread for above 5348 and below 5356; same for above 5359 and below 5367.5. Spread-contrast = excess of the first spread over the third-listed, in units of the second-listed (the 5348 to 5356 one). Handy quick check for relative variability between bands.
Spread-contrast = -2.24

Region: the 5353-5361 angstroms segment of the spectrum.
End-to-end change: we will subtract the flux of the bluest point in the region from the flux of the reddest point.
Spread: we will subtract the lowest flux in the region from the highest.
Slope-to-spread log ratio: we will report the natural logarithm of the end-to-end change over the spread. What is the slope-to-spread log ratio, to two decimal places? -1.10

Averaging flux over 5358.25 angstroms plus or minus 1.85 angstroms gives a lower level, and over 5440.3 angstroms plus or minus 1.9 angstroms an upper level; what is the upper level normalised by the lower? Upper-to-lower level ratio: 0.91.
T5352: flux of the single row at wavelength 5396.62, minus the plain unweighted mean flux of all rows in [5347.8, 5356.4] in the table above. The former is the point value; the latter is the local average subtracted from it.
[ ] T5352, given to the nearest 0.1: -1.0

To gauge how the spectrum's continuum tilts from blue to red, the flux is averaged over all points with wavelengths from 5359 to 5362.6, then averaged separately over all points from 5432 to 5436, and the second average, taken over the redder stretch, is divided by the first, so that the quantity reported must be 0.93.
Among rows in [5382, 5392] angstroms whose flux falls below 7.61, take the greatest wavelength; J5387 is 5391.66 angstroms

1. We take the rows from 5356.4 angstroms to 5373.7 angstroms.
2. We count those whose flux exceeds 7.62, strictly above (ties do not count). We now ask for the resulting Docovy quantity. 14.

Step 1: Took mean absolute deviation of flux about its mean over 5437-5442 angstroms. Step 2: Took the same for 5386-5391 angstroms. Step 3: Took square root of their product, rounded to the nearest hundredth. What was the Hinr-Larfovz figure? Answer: 0.05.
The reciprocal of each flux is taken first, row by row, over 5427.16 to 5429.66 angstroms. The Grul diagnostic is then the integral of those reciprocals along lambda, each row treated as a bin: 0.314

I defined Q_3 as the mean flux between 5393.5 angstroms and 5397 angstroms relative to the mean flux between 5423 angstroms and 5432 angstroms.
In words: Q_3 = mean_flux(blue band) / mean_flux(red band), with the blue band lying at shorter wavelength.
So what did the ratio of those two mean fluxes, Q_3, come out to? 0.93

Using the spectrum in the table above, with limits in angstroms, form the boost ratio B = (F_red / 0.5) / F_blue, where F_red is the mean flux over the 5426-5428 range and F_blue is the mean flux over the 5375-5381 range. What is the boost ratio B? 2.05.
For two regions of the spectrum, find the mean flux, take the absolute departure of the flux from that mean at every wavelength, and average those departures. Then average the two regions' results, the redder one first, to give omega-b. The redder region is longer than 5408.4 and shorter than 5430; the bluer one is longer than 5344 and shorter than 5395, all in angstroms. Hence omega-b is 0.23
